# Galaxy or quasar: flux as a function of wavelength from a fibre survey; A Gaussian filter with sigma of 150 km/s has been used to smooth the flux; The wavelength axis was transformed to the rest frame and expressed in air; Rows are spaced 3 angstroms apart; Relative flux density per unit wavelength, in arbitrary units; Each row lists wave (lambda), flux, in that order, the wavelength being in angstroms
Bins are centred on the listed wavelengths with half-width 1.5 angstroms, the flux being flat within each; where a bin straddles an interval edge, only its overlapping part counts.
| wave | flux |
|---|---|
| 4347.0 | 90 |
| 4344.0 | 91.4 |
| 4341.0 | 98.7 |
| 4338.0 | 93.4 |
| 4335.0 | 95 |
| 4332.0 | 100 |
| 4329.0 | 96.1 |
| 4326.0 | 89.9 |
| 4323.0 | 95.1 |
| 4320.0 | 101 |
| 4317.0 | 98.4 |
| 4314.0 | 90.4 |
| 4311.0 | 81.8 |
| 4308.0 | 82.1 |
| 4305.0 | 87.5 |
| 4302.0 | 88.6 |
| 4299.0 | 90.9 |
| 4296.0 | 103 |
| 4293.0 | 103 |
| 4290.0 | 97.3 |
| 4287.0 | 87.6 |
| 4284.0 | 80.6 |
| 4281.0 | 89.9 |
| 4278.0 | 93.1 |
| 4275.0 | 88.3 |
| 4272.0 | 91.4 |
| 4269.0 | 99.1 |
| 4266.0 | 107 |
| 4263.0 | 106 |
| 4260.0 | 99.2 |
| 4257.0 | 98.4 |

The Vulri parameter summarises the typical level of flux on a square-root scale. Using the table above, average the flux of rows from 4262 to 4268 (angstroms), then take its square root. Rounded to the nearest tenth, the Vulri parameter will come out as 10.3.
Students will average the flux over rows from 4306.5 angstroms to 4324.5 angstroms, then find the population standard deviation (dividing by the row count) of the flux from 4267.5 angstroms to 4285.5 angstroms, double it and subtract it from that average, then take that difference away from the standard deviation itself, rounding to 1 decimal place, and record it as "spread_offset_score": -74.8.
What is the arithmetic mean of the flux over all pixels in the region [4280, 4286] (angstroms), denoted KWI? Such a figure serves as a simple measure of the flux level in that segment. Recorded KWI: 85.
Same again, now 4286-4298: 98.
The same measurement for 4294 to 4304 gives 94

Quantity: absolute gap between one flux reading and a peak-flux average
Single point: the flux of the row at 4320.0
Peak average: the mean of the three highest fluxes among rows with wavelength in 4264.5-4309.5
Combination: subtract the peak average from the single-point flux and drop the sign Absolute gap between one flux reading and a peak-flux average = 3.3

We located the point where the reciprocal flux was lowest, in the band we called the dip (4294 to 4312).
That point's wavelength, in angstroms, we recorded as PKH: 4296.0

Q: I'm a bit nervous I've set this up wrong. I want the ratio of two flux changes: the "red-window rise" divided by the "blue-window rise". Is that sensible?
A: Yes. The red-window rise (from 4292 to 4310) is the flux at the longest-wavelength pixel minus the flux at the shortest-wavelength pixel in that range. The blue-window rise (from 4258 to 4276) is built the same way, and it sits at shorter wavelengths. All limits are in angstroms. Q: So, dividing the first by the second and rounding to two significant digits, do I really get 1.9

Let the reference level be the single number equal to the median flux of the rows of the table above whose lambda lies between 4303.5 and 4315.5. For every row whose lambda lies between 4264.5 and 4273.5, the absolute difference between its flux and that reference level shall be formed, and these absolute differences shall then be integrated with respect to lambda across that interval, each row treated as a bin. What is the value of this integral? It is 129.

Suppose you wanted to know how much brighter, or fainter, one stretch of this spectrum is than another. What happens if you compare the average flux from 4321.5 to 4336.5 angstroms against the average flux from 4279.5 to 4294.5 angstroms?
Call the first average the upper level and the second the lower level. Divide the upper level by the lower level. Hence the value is 1.04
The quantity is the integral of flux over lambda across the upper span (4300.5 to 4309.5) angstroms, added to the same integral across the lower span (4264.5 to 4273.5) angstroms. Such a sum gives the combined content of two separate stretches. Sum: 1667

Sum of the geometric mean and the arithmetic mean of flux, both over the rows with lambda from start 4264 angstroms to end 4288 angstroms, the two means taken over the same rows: 184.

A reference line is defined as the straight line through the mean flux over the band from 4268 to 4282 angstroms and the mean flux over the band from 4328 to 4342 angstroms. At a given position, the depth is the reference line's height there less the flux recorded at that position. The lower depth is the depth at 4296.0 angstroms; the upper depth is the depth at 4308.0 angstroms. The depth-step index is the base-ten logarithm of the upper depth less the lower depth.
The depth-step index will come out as 1.3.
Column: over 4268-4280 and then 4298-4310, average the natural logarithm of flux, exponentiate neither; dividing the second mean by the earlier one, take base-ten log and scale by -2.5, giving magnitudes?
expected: 0.015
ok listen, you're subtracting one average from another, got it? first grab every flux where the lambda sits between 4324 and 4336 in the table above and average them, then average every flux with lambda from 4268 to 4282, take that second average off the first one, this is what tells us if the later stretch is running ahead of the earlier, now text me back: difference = 3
